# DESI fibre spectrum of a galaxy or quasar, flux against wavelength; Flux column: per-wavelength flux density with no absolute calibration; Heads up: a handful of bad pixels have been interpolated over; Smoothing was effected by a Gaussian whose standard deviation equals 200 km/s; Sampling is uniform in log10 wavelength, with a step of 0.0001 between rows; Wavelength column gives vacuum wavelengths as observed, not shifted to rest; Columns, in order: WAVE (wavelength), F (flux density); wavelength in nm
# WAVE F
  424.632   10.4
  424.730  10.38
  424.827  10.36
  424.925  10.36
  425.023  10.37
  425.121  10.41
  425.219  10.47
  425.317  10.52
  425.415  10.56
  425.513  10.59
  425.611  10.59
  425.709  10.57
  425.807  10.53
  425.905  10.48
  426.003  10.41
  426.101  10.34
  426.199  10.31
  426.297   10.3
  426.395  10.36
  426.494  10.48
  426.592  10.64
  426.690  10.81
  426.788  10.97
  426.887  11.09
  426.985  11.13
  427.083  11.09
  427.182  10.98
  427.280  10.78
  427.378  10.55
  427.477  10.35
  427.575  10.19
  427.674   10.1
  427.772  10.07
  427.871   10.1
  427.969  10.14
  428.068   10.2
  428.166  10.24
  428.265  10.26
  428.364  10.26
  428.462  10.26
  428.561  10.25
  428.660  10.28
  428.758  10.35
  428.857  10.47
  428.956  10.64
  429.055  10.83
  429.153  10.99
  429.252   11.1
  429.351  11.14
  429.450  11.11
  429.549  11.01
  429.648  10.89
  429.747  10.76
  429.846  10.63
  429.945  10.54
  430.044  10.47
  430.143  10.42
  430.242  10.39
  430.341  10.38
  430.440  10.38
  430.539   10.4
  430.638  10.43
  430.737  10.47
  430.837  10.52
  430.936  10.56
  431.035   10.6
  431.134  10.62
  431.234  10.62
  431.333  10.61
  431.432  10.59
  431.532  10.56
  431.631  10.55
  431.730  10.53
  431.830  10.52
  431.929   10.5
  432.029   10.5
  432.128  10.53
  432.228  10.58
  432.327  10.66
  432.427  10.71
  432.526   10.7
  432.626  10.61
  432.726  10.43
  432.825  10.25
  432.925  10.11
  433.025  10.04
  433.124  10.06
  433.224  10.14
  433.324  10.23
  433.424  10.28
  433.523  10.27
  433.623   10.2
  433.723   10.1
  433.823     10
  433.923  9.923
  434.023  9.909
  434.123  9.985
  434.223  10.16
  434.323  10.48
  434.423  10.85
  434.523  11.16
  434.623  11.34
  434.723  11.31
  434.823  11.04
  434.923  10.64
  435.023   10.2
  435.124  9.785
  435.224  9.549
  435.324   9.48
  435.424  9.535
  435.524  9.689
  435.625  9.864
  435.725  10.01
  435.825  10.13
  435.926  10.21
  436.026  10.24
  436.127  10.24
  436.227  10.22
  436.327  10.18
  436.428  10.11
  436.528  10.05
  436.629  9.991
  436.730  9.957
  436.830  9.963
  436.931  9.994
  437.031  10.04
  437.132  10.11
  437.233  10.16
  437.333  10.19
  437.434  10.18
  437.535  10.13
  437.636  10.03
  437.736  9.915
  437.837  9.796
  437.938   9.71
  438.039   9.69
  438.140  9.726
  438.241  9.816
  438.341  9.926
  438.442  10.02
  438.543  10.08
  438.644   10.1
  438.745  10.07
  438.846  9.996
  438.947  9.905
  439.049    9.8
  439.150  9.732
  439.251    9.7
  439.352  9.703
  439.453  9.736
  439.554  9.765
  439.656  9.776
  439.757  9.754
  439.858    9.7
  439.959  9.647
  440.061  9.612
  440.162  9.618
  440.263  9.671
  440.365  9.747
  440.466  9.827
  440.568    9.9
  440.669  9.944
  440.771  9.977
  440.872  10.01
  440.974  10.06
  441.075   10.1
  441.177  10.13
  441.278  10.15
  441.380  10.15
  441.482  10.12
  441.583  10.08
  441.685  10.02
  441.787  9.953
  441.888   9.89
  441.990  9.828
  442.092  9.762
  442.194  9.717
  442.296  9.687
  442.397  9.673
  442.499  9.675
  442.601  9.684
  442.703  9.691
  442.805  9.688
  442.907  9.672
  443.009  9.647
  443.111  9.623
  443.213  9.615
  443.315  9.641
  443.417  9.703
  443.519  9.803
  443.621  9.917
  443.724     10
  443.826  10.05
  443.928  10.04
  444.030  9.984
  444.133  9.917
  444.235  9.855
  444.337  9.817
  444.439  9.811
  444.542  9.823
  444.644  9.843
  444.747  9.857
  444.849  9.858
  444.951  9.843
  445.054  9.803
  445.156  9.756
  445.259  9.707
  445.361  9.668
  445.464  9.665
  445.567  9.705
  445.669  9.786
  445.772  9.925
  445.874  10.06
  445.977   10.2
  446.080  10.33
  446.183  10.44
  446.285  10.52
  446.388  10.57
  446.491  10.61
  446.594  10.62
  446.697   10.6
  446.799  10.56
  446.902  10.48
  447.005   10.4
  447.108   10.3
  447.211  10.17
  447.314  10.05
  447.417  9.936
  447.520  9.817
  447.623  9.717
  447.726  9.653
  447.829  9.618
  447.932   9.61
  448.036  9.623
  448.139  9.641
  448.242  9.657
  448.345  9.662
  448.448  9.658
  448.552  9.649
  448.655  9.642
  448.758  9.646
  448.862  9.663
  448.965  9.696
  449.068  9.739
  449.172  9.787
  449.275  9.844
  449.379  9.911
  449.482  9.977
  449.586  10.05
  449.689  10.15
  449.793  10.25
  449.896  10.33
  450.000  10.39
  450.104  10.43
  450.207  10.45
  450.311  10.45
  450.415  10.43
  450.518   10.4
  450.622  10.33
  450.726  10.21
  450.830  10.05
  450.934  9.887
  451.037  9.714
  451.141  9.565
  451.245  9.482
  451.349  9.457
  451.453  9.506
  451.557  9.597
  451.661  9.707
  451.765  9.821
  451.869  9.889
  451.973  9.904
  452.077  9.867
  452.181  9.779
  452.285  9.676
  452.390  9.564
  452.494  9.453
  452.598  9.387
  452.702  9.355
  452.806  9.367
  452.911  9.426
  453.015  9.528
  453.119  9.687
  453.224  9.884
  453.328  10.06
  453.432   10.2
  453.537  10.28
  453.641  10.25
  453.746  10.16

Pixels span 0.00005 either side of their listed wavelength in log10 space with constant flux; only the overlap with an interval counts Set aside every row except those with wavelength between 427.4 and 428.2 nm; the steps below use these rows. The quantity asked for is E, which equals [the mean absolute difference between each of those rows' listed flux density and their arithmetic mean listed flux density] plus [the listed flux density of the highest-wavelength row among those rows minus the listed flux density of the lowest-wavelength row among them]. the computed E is -0.04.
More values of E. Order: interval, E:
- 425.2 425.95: 0.05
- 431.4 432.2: -0.04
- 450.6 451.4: -0.59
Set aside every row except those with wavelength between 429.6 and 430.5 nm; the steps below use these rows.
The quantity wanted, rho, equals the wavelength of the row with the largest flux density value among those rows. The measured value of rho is 429.648 nm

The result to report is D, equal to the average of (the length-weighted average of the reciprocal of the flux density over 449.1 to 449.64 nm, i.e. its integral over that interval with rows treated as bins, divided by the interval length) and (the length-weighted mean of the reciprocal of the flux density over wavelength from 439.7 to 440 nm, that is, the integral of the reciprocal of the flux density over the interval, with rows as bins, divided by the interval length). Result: 0.102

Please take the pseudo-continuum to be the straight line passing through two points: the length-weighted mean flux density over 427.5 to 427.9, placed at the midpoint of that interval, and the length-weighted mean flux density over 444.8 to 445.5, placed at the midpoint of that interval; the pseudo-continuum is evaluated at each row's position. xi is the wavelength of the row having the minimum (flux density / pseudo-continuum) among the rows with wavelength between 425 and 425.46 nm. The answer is 425.023 nm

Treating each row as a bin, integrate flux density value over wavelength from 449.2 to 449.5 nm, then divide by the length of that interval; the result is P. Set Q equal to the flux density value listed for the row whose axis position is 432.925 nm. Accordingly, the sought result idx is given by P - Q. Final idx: -0.20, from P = 9.9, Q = 10.11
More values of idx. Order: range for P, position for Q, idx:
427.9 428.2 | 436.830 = 0.24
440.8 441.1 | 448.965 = 0.37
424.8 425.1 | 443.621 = 0.44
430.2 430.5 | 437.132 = 0.28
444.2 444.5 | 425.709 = -0.74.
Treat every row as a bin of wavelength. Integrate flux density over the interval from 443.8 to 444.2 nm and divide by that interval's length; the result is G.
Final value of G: 10.0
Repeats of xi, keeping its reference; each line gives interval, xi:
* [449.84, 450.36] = 449.896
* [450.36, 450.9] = 450.830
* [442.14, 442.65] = 442.397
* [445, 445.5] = 445.464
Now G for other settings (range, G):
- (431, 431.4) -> 10.6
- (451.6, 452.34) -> 9.8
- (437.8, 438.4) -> 9.8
